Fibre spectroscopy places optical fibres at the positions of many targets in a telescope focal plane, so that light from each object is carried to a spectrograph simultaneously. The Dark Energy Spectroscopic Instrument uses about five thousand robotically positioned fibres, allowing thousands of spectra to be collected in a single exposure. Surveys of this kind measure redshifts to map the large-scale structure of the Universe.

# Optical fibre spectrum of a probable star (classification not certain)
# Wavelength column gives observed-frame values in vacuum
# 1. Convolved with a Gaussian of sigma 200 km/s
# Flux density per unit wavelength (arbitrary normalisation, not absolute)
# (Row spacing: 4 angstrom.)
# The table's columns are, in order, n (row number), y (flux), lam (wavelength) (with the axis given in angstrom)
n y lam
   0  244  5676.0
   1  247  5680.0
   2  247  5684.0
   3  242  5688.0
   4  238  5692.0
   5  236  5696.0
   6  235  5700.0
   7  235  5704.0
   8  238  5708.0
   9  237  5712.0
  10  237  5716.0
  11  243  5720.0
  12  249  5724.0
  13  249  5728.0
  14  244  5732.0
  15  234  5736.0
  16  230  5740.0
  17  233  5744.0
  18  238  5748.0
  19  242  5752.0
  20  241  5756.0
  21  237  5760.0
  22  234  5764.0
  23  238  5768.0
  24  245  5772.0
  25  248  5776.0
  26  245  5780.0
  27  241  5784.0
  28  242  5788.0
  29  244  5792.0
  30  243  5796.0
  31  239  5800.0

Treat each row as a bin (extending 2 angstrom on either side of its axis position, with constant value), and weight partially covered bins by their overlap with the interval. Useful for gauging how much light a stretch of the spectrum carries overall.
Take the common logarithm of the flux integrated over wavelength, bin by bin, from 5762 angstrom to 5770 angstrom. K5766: 3.276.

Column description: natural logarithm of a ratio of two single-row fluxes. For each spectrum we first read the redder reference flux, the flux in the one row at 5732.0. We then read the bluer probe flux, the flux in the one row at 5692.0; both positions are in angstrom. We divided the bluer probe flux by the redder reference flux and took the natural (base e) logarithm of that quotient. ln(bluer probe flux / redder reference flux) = -0.025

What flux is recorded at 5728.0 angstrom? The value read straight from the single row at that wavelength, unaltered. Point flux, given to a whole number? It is 249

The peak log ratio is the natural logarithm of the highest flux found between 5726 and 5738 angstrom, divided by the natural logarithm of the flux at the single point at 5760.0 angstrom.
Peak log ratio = 1.009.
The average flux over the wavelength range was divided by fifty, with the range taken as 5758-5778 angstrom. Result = 4.81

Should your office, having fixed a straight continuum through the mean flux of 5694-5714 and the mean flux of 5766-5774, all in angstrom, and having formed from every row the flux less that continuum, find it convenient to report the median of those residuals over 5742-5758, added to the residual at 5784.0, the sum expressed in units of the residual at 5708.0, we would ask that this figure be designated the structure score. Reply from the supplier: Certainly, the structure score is -1.5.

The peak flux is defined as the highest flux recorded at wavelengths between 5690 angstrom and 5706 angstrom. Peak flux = 238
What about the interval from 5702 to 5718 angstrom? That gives 238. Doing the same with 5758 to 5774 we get 245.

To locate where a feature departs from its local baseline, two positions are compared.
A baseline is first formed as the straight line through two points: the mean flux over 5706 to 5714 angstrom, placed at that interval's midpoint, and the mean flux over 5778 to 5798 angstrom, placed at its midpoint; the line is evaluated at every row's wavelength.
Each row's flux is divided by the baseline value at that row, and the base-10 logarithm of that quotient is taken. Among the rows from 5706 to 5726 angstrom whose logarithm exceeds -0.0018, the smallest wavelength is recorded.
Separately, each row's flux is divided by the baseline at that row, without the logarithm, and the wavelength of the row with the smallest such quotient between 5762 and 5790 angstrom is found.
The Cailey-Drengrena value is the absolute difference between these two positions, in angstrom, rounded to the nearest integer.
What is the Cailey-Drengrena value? 56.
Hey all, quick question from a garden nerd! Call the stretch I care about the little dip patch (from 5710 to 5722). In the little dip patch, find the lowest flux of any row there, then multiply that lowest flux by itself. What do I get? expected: 56169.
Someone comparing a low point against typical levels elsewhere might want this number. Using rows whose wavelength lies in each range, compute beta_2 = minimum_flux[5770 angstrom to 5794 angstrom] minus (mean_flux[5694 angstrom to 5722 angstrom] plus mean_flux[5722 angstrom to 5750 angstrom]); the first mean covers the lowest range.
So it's -235.9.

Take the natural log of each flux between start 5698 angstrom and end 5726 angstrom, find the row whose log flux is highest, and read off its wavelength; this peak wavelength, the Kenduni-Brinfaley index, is 5724.0 angstrom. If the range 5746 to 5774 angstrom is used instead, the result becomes 5772.0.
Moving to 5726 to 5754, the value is 5728.0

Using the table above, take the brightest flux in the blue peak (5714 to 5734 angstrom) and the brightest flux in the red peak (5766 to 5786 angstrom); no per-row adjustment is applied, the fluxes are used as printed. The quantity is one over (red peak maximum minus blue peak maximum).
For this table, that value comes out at -1.0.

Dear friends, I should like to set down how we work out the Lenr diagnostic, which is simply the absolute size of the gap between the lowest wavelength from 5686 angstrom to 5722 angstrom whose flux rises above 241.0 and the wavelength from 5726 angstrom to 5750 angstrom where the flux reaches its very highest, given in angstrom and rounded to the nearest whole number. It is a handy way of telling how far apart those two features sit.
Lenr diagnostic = 40 angstrom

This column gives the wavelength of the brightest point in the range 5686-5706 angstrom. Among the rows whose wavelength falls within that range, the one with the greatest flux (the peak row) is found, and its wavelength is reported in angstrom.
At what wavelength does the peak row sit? 5688.0 angstrom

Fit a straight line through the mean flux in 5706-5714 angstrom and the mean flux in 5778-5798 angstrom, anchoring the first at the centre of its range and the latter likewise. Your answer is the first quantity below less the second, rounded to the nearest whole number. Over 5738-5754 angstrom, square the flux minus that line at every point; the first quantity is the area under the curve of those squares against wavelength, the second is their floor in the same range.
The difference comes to 586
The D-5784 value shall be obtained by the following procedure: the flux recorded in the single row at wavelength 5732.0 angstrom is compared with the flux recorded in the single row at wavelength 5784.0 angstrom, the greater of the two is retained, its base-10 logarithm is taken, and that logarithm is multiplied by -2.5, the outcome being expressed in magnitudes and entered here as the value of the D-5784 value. -5.97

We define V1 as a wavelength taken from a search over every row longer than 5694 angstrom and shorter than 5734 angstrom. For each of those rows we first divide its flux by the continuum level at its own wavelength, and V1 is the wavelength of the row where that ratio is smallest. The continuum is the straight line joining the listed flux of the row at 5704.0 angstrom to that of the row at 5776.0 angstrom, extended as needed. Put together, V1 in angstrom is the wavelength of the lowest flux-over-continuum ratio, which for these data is 5716.0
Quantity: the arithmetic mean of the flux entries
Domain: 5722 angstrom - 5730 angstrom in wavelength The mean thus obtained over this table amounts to 249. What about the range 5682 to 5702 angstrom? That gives 240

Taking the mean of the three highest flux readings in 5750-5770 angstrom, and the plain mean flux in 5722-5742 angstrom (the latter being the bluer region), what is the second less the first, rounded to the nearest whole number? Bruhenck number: 1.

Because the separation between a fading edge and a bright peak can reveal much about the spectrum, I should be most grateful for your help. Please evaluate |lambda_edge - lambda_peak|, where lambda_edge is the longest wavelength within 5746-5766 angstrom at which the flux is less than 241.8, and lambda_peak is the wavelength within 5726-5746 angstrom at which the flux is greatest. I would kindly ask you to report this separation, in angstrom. 36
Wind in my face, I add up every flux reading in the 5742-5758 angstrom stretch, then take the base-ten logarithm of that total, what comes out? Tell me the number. 2.98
